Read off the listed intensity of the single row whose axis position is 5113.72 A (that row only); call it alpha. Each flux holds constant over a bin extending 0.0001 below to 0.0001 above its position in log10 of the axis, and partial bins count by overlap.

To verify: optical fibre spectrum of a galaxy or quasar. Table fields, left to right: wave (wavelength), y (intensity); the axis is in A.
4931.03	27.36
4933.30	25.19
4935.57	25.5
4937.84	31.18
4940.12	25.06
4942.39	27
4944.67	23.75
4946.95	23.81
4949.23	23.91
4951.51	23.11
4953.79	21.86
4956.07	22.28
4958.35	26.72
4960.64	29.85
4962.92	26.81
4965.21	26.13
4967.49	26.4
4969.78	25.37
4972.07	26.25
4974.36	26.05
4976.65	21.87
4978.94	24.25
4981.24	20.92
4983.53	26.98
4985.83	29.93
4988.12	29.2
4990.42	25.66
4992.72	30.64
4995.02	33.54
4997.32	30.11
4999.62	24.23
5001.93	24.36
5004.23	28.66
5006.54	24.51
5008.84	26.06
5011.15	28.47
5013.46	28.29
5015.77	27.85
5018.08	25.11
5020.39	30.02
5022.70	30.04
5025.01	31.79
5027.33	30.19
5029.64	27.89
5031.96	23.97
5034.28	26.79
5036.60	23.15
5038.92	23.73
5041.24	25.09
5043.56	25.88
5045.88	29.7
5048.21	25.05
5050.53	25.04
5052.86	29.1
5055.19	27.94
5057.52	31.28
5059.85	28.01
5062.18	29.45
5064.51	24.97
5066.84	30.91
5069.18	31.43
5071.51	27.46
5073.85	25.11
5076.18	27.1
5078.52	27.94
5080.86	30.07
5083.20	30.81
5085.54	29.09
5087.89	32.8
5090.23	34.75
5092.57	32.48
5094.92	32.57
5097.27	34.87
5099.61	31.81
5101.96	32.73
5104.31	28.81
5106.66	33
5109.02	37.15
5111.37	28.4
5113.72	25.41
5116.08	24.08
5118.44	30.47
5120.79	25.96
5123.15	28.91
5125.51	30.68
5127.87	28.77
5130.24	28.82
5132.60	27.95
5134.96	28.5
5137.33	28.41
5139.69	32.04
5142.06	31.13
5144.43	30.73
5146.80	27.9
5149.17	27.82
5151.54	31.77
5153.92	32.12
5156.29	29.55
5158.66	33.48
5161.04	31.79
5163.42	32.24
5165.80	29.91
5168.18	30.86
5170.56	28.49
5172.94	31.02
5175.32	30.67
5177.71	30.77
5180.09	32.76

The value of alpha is 25.41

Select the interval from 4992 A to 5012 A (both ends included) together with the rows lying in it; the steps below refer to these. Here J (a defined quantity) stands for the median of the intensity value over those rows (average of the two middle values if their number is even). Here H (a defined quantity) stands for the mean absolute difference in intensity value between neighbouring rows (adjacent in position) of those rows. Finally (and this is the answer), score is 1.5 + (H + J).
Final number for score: 33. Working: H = 3.1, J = 28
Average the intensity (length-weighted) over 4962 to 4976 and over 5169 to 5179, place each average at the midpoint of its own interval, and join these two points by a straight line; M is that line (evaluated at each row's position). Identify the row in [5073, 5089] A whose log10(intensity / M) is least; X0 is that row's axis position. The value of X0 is 5073.85 A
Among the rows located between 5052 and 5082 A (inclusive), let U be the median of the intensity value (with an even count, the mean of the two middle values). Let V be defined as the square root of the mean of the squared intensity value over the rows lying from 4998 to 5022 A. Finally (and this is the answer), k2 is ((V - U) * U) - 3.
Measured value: -36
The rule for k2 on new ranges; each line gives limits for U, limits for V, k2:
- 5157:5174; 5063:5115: -16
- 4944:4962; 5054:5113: 159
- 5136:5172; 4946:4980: -182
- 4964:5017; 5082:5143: 110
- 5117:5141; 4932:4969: -94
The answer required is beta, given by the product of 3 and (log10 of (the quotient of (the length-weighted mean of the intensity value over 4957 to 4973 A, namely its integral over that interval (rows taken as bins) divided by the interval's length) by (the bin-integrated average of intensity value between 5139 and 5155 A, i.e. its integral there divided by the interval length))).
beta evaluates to -0.17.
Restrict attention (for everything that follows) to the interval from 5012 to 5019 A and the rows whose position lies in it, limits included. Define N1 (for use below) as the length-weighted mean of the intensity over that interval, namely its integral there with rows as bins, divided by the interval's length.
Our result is 27.2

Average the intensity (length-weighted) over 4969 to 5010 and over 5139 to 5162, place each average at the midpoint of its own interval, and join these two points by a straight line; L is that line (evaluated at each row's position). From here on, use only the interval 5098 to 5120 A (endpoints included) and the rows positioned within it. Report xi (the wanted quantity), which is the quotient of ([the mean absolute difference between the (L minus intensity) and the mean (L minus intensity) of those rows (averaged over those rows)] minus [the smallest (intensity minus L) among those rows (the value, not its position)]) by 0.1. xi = 90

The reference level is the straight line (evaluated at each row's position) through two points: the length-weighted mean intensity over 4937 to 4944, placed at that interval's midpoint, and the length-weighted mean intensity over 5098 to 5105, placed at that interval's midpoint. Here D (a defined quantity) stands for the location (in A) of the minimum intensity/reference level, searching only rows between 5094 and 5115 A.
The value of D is 5113.72 A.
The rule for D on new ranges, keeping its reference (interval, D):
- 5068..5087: 5073.85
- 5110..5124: 5116.08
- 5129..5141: 5132.60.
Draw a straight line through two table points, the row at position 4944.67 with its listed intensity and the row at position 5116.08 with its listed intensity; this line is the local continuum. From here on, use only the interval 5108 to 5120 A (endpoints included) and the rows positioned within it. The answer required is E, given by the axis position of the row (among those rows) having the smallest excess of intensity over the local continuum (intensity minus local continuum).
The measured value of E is 5116.08 A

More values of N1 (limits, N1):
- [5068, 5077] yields 27.8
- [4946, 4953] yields 23.5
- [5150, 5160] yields 31.6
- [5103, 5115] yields 30.5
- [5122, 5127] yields 29.7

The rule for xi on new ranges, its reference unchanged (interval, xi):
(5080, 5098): 15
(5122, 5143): 35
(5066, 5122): 86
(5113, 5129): 80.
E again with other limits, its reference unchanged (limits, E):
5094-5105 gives 5104.31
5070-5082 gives 5073.85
